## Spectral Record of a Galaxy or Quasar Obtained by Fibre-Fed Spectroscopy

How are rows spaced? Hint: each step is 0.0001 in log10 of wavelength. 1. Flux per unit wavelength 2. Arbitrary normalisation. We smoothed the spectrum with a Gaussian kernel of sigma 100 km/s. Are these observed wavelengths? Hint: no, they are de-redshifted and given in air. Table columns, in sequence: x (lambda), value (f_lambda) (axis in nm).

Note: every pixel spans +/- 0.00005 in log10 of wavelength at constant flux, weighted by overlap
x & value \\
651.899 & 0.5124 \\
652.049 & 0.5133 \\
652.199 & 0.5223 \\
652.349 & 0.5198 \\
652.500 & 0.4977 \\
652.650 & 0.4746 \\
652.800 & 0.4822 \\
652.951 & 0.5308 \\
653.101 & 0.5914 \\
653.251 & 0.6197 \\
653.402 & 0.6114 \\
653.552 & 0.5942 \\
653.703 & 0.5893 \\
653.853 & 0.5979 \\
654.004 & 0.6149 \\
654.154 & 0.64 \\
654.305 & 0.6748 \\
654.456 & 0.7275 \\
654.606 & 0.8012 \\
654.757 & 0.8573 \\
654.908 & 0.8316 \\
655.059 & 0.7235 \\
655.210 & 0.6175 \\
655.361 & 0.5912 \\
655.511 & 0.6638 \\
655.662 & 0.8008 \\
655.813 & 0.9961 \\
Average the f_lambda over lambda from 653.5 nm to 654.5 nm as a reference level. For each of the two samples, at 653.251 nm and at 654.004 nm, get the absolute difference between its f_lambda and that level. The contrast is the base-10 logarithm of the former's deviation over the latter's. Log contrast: -0.1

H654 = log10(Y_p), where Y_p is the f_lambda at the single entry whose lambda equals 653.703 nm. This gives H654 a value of -0.23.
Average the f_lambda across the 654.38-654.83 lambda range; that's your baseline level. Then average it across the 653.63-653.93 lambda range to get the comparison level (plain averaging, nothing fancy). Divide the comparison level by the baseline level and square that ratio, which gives 0.56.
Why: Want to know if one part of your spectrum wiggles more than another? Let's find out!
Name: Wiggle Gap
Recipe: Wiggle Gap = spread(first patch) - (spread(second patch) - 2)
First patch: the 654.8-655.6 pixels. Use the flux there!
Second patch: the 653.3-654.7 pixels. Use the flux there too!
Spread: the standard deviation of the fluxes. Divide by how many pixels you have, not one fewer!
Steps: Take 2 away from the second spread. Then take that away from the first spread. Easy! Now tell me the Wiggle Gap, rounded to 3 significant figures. 2.02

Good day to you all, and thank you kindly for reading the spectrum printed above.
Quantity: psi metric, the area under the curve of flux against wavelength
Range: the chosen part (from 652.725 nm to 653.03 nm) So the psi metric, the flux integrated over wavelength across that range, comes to 0.15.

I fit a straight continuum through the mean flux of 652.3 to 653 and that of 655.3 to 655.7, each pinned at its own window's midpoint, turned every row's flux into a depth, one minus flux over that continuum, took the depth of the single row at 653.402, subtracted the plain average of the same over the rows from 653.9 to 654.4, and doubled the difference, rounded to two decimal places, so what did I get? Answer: -0.07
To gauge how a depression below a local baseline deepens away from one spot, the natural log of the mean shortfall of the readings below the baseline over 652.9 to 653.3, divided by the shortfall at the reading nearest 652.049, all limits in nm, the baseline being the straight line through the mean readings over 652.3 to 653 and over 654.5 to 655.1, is -1.7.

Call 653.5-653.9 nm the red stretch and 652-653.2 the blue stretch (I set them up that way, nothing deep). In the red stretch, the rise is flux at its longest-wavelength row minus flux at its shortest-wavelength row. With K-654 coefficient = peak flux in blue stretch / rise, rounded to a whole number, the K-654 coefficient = 160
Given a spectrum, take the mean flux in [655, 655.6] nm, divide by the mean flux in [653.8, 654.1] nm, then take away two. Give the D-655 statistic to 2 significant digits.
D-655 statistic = -0.93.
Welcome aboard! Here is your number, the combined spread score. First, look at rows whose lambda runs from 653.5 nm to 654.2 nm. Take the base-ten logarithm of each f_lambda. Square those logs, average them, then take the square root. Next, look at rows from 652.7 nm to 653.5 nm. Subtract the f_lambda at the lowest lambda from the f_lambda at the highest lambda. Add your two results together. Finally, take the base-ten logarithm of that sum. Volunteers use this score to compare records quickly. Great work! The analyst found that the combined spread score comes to -0.46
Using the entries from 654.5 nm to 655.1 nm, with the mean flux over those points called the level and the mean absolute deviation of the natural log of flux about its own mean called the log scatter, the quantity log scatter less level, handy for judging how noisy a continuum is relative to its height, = -0.75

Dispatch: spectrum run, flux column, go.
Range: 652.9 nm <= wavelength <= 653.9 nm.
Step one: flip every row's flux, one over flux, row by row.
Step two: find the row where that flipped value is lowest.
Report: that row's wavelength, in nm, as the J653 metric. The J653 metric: 653.251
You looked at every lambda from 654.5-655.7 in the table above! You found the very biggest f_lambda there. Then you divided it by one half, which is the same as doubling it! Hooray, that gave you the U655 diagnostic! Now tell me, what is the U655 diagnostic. 1.71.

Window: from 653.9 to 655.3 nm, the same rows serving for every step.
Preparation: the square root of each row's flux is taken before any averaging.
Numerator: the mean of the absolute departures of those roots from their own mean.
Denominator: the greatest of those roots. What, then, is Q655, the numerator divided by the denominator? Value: 0.05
